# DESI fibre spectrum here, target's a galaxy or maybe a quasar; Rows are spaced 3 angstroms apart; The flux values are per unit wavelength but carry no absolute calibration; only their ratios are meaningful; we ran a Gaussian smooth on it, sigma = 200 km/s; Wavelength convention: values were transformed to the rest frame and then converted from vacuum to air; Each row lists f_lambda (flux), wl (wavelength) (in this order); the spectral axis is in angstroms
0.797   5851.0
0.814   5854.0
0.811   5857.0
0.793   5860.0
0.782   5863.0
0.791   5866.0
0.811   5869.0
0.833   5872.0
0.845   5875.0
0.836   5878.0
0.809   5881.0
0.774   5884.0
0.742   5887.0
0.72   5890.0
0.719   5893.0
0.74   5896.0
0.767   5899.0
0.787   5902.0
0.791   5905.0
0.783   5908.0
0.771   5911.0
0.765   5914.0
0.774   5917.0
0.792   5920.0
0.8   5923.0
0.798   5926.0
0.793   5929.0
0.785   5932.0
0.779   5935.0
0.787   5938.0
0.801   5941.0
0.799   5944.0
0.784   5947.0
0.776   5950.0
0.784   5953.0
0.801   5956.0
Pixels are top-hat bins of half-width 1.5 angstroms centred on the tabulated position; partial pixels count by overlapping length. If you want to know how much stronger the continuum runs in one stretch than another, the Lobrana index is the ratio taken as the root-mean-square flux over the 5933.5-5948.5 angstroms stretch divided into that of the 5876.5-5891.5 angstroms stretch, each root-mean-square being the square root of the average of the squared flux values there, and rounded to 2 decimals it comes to 0.98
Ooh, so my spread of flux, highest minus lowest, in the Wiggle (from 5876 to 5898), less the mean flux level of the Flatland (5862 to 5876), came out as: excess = -0.70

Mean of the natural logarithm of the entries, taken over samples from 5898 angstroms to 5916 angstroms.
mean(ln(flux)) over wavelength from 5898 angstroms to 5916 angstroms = -0.252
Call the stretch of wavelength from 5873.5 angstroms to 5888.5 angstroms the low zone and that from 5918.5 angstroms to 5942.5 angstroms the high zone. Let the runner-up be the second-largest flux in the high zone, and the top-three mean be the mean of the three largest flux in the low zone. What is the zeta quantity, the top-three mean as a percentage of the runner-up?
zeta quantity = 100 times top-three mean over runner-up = 104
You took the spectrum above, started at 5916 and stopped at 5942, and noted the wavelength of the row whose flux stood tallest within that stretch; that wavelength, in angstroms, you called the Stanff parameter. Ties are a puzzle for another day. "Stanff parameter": 5941.0 angstroms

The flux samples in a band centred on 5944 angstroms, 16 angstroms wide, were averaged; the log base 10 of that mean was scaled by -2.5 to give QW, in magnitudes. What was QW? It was 0.257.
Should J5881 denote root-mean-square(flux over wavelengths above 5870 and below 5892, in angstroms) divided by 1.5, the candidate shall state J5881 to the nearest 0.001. 0.530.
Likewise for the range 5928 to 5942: 0.526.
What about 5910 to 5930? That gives 0.523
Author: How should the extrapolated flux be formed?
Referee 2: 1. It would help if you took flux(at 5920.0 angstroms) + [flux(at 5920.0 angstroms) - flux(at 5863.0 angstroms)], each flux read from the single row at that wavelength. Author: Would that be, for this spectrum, 0.802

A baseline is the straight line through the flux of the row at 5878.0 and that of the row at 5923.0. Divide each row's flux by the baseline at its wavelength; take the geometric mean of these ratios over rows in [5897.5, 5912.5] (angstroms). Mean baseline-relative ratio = 0.957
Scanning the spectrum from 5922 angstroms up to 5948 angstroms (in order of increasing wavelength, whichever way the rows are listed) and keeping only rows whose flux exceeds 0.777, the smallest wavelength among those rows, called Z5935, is 5923.0 angstroms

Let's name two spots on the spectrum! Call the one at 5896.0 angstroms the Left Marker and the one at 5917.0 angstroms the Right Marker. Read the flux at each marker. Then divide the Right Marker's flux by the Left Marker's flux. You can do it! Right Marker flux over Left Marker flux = 1.05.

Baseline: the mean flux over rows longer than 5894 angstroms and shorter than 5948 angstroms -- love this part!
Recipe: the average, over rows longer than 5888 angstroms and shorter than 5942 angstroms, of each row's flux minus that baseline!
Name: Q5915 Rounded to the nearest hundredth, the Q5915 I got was -0.01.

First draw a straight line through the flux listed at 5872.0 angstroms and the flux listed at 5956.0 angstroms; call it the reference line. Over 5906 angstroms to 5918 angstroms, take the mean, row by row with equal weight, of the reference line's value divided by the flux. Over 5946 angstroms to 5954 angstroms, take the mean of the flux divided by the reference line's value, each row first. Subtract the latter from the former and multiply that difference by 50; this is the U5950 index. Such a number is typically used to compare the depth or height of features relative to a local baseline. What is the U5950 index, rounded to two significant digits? 4.2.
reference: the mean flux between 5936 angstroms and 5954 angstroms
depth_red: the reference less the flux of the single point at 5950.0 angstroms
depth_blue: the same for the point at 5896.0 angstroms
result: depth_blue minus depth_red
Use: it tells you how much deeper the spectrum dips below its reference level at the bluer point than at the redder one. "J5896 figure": 0.036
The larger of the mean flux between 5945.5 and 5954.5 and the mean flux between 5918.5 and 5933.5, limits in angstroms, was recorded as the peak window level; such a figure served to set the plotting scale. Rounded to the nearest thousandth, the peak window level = 0.794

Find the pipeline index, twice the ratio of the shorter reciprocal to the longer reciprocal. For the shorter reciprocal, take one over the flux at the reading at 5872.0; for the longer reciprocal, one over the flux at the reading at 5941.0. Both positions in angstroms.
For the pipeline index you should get 1.92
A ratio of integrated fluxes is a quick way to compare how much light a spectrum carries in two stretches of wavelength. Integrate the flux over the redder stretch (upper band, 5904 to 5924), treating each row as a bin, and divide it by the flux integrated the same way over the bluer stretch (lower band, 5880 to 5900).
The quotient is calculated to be 1.04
